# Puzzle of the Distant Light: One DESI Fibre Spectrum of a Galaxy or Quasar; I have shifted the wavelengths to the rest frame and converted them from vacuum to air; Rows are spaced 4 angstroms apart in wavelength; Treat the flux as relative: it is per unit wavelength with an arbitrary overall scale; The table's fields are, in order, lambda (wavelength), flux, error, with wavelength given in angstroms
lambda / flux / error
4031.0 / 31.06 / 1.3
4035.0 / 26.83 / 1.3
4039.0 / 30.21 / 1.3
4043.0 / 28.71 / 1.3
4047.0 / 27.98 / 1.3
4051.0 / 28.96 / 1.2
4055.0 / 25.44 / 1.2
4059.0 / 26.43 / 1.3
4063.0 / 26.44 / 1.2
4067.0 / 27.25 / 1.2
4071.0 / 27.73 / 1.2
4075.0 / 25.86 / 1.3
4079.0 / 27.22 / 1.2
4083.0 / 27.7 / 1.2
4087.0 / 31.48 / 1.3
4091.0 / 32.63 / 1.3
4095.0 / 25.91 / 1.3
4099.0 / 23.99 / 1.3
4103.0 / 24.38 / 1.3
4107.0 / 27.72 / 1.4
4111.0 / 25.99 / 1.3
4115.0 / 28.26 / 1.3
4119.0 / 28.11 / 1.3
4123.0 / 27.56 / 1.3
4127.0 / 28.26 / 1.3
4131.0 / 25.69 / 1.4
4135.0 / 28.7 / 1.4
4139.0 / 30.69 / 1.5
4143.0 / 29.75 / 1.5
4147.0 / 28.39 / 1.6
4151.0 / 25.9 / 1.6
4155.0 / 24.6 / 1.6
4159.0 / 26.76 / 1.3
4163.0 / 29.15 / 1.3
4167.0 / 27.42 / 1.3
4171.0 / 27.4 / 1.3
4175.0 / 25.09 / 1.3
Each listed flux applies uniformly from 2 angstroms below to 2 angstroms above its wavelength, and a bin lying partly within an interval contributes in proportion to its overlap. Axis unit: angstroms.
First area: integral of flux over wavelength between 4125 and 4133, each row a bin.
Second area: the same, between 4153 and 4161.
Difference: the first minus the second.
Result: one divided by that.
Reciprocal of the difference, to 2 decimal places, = 0.10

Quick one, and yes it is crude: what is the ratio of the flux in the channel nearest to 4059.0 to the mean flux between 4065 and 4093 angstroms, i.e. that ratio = 0.93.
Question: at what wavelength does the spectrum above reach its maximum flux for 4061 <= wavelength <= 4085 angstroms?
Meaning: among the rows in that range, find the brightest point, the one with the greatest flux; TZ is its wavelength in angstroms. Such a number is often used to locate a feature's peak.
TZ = 4071.0 angstroms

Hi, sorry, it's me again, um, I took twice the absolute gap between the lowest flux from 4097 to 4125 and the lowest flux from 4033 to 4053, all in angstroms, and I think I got 5.7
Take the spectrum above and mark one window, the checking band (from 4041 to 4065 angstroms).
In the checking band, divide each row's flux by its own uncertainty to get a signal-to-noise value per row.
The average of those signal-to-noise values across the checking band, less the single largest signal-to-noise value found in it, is -2.2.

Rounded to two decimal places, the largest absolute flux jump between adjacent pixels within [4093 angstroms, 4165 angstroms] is 3.34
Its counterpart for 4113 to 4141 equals 3.01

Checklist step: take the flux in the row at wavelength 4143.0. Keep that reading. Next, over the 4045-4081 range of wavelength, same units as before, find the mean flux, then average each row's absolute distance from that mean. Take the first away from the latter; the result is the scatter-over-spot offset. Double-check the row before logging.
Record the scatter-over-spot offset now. -28.9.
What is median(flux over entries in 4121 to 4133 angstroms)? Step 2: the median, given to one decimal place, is 27.6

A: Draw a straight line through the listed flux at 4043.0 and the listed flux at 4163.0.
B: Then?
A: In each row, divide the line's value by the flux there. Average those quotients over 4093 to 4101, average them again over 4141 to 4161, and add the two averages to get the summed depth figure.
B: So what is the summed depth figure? 2.240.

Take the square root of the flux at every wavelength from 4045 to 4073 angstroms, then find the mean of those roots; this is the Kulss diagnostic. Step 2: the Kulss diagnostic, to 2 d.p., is 5.21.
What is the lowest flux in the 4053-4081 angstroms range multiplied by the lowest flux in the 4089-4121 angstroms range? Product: 610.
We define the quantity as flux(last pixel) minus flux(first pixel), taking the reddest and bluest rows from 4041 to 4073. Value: -1.0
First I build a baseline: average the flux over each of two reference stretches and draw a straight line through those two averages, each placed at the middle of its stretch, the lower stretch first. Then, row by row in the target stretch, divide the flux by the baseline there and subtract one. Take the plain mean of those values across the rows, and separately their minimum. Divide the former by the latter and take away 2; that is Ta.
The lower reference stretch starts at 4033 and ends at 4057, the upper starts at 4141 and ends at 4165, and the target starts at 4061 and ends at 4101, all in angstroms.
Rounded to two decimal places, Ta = -1.95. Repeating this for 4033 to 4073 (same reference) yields -1.85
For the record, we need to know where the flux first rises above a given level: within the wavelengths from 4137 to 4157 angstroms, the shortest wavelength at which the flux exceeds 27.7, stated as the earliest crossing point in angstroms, 4139.0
